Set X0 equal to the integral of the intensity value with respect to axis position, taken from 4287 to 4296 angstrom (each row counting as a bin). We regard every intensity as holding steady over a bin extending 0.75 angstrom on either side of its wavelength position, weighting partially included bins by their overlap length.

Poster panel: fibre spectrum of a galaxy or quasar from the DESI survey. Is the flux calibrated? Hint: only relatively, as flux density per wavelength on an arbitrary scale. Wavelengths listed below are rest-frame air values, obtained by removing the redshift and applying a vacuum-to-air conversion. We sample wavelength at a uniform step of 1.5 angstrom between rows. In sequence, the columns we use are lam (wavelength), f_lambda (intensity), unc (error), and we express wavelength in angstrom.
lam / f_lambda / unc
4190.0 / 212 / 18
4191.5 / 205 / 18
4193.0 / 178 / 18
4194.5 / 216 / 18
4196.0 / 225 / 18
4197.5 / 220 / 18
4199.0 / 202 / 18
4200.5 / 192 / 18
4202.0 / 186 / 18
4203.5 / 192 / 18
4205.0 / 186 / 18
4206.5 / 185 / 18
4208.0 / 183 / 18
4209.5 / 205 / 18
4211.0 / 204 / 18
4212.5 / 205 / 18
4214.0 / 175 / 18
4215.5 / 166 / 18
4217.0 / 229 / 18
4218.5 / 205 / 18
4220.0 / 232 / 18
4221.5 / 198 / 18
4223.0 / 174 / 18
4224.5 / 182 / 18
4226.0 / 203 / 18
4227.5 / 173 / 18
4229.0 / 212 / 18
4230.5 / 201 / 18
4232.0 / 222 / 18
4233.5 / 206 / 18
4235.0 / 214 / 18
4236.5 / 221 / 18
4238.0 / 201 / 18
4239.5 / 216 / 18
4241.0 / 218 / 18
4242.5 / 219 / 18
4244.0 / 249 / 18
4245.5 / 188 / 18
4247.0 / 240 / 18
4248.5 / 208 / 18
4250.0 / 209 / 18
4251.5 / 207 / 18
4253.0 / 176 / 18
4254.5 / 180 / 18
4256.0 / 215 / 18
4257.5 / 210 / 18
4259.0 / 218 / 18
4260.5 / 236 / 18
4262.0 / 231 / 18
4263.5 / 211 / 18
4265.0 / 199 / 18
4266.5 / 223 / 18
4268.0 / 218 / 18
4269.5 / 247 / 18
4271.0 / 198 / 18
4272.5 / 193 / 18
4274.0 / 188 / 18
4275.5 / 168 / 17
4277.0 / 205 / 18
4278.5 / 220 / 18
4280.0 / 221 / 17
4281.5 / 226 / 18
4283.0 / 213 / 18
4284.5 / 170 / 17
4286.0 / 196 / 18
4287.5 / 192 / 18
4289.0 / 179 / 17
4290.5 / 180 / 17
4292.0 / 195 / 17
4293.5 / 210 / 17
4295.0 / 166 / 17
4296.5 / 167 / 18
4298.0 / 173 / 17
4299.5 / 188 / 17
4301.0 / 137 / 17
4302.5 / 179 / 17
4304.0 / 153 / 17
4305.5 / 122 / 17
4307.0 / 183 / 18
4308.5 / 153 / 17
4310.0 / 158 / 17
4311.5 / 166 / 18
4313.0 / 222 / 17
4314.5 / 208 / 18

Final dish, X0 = 1677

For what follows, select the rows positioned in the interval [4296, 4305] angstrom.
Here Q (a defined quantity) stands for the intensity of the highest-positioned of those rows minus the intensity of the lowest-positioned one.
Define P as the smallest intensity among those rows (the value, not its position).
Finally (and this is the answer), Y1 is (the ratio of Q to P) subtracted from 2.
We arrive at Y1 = 2.10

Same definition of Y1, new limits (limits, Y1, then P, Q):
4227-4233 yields 1.72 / 173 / 49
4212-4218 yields 1.86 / 166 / 24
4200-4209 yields 2.05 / 183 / -9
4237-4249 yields 1.96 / 188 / 7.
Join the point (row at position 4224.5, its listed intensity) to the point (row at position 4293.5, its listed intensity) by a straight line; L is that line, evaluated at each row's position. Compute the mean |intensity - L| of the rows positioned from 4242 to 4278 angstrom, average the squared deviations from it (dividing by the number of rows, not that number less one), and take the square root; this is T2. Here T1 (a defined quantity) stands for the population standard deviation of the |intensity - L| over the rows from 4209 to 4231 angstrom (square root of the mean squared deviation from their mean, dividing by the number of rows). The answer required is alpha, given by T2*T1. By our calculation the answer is 223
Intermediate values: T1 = 14.6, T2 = 15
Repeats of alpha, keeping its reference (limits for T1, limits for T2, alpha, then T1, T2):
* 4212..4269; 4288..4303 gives 269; 14.0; 19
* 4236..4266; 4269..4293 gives 177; 14.2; 12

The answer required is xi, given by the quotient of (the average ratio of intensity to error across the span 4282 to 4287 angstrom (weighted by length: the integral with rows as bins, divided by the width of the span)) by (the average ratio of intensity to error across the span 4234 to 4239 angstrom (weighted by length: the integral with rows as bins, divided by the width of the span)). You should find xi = 0.93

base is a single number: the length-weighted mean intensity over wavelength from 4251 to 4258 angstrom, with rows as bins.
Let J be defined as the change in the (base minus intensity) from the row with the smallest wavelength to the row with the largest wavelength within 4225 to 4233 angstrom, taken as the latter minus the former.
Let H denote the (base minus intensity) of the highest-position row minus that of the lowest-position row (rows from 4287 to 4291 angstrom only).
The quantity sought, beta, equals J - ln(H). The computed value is -21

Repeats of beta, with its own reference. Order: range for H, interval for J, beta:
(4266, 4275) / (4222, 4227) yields -33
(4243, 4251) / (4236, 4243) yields -2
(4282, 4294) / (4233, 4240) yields -11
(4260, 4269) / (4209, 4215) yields 27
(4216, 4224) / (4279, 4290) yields 38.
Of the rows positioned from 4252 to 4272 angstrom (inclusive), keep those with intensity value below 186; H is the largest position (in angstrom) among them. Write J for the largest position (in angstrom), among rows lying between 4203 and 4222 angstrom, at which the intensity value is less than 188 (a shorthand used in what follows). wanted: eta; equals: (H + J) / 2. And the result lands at 4235.0 angstrom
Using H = 4254.5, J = 4215.5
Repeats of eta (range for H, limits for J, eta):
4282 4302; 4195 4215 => 4257.5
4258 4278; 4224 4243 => 4251.5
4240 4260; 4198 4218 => 4235.0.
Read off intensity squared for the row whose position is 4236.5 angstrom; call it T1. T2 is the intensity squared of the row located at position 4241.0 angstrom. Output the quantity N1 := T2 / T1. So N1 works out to 0.97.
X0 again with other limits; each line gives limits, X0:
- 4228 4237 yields 1902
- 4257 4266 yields 1961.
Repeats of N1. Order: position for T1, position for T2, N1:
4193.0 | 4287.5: 1.16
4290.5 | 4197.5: 1.49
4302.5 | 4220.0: 1.68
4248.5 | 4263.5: 1.03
